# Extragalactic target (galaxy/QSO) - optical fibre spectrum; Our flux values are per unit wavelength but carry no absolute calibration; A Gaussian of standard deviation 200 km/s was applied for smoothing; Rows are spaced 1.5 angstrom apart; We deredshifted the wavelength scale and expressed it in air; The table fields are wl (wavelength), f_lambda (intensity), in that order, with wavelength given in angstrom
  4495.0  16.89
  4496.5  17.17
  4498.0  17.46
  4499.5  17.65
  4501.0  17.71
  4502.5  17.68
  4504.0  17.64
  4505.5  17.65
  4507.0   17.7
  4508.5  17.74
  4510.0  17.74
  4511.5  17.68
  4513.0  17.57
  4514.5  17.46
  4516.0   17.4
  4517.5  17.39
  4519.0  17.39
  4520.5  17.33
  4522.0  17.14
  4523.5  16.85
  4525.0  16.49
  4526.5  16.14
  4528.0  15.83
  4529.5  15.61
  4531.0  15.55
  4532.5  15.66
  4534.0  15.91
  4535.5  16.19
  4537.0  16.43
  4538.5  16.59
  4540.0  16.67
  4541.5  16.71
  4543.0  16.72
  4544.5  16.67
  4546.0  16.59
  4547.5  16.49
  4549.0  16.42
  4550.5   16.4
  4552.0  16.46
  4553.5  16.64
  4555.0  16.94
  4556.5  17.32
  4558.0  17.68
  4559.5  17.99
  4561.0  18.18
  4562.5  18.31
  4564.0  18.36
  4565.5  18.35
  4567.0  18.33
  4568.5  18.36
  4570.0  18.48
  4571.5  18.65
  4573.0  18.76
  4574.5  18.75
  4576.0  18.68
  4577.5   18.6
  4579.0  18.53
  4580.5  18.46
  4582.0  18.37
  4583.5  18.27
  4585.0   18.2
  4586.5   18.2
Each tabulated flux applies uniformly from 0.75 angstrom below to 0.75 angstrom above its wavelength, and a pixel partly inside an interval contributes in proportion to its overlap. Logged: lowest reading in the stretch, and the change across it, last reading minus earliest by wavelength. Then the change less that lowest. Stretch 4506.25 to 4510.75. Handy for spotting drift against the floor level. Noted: -17.7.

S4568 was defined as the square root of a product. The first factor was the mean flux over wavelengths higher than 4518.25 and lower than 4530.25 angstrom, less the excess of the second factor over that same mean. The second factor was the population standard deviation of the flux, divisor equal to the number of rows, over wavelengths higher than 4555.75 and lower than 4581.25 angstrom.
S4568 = 3.5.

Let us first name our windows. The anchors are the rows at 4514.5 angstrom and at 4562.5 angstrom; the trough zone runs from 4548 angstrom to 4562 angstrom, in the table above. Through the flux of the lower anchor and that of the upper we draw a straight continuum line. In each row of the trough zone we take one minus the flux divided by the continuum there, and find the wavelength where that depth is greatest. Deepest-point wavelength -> 4550.5 angstrom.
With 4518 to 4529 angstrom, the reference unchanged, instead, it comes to 4528.0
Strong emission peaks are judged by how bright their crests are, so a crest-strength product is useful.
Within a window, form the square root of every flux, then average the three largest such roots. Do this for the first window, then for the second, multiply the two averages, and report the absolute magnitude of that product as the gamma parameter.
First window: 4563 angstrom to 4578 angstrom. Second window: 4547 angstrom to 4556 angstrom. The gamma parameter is 17.7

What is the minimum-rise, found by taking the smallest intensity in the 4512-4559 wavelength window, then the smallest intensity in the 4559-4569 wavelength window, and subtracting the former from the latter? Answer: 2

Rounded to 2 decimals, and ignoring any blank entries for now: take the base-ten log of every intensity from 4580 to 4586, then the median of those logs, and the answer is 1.26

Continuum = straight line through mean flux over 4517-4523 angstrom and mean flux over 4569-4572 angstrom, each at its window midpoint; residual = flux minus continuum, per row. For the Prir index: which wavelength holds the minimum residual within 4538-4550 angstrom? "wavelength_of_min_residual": 4549.0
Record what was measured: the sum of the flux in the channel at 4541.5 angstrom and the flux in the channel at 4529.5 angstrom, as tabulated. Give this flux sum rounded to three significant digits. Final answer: 32.3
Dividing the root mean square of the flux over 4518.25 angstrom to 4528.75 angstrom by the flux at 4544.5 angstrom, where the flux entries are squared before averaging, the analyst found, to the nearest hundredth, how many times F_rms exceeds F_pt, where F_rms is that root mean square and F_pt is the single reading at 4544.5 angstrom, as 1.00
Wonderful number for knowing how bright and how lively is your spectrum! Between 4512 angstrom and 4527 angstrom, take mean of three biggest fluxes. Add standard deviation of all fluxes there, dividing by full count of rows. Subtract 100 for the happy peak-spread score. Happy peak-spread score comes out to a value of -82.1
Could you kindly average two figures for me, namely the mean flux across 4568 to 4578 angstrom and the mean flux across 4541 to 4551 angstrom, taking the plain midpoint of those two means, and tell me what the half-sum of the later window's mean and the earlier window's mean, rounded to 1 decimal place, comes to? 17.6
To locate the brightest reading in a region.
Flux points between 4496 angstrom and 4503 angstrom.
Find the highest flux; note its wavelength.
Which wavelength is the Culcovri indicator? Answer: 4501.0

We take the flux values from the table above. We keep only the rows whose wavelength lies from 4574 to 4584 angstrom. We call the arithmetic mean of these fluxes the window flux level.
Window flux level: 18.5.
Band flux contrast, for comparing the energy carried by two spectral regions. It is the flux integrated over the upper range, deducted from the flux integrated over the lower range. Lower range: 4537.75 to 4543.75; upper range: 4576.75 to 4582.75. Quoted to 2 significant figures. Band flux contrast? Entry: -11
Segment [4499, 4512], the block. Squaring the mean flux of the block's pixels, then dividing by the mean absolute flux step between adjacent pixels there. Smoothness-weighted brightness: 8631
